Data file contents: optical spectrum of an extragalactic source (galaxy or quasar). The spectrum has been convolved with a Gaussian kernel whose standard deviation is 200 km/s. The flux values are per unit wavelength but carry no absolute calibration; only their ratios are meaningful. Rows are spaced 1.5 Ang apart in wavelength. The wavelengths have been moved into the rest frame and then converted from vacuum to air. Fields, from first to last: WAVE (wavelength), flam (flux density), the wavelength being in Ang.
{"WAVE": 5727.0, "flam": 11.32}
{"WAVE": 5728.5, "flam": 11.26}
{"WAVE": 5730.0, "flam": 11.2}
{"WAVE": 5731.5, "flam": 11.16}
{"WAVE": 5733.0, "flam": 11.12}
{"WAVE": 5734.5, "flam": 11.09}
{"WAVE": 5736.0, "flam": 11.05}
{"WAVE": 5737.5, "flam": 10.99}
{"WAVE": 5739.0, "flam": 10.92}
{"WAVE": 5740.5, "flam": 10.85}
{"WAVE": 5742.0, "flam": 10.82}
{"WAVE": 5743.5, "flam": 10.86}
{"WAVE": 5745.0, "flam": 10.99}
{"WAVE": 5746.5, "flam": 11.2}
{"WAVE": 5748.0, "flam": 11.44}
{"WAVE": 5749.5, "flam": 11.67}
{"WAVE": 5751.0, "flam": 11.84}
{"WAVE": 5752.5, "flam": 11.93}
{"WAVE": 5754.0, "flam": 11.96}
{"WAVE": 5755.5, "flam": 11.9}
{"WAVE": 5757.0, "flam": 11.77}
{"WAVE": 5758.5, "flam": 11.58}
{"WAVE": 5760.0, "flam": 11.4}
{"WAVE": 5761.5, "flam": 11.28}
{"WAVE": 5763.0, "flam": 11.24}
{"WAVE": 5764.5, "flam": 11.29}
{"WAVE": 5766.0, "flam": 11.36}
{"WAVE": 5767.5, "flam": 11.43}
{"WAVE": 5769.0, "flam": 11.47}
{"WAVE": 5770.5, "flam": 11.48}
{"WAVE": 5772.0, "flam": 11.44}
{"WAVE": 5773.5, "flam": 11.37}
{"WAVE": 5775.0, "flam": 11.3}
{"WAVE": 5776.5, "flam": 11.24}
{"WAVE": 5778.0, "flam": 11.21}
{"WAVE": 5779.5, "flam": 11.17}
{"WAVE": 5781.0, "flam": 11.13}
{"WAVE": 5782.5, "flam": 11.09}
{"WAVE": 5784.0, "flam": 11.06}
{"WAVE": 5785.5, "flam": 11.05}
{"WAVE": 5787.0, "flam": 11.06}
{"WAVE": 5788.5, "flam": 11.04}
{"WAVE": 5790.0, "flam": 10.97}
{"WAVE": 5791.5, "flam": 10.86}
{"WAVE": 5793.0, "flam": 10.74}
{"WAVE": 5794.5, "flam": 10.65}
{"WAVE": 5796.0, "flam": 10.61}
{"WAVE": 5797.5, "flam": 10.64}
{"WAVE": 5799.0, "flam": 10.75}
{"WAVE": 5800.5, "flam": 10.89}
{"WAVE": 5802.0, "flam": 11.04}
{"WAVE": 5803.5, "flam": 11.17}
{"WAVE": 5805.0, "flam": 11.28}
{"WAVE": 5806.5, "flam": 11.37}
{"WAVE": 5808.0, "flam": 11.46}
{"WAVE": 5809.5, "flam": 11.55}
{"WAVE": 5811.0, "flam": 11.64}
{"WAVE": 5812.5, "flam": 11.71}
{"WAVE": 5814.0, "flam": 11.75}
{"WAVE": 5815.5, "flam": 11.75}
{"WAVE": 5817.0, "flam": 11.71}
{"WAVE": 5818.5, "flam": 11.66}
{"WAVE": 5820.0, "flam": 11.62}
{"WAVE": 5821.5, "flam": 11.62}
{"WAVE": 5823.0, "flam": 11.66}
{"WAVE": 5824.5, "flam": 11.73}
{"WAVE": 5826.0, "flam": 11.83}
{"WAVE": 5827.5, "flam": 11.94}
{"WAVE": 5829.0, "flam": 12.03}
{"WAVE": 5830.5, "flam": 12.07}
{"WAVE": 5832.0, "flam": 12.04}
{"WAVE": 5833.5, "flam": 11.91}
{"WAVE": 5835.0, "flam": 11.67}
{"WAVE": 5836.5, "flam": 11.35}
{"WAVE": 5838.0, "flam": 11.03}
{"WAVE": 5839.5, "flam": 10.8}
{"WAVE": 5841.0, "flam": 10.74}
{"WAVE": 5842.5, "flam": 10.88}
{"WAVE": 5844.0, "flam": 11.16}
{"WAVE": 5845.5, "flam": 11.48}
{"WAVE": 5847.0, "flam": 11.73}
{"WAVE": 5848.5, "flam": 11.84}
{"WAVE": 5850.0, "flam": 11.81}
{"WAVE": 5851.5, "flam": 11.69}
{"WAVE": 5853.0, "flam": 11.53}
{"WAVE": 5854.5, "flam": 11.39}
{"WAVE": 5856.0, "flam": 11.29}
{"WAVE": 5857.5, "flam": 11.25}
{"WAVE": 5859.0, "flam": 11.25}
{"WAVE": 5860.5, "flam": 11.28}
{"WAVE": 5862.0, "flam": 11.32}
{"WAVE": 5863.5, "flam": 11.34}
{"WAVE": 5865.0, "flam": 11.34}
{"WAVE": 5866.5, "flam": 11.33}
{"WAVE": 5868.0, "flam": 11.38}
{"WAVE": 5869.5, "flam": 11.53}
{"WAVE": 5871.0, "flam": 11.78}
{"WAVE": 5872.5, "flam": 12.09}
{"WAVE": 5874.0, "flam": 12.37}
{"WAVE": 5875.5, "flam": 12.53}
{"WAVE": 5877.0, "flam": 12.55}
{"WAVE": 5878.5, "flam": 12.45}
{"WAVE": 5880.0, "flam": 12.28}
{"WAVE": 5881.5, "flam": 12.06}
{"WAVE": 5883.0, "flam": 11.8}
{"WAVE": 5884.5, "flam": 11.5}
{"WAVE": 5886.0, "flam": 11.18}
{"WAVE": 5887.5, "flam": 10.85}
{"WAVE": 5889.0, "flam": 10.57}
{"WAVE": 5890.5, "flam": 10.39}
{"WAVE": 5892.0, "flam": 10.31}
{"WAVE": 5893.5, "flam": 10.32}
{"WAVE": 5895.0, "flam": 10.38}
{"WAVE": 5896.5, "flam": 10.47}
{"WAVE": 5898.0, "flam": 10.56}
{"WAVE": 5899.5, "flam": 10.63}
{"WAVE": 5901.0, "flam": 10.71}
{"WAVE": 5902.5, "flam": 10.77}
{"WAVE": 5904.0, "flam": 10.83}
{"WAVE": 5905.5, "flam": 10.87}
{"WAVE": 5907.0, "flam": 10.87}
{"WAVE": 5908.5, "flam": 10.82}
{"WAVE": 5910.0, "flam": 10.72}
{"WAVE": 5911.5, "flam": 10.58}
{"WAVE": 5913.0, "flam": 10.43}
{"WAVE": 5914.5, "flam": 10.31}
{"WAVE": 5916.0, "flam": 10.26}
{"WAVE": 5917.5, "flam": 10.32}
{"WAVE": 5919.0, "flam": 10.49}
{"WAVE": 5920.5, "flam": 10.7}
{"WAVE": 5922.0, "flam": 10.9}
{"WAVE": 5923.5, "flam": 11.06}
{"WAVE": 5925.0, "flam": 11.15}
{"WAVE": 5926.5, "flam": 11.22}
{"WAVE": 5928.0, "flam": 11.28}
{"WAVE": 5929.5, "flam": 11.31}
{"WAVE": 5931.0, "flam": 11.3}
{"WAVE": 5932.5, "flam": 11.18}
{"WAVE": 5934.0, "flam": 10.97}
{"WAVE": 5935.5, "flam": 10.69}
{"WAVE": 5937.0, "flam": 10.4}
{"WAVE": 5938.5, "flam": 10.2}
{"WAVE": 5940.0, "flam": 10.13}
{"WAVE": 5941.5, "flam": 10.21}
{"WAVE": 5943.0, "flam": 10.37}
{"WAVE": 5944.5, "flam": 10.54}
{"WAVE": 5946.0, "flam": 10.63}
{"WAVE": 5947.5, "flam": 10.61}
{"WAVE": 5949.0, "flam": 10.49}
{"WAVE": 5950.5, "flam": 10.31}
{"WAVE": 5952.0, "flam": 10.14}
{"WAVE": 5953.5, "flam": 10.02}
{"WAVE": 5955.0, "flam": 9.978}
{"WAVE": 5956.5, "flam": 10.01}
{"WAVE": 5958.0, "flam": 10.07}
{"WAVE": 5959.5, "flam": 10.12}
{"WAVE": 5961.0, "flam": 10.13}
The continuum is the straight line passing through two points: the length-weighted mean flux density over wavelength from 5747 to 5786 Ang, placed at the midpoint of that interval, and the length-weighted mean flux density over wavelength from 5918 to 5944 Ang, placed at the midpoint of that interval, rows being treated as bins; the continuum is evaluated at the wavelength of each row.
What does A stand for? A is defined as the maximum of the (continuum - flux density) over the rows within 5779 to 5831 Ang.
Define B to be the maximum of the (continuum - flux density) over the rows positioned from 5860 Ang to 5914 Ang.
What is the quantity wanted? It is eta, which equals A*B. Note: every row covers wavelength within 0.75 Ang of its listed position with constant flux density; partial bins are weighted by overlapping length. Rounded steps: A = 0.70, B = 0.63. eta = 0.4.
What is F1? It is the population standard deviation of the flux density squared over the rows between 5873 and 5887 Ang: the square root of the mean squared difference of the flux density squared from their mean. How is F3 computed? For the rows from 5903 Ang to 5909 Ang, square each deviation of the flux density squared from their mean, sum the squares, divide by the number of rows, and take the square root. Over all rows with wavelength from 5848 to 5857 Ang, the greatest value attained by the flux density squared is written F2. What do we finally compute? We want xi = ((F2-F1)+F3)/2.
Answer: 65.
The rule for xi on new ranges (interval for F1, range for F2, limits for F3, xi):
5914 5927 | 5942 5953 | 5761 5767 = 53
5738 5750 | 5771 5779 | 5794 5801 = 63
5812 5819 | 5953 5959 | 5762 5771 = 51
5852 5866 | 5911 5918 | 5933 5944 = 58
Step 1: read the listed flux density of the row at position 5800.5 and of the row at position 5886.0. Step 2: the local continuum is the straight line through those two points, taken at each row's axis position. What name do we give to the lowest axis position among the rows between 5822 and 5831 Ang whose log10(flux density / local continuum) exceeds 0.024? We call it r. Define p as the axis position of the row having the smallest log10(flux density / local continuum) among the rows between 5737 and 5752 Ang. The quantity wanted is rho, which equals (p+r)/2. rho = 5782.5 Ang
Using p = 5742.0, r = 5823.0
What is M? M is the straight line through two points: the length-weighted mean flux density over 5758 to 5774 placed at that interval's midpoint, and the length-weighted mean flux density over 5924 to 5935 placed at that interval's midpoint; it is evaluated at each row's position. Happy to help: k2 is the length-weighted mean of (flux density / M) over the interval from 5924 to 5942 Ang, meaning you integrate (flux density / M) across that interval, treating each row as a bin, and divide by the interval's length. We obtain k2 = 0.97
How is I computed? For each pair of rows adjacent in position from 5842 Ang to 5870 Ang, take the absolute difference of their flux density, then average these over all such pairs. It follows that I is 0.10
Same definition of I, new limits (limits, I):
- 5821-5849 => 0.16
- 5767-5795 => 0.05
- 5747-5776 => 0.09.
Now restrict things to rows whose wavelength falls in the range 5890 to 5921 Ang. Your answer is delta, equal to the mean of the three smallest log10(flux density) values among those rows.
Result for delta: 1.01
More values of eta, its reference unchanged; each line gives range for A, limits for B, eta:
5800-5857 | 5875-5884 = -0.3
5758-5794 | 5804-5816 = 0.0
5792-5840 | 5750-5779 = 0.1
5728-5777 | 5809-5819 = -0.2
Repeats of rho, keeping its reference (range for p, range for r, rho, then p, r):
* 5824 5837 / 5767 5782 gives 5802.0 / 5836.5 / 5767.5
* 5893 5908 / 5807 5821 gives 5851.5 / 5893.5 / 5809.5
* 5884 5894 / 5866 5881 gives 5881.5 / 5892.0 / 5871.0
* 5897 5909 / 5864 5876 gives 5884.5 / 5898.0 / 5871.0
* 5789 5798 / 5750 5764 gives 5773.5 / 5796.0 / 5751.0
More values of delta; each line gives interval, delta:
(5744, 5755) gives 1.05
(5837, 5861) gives 1.03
